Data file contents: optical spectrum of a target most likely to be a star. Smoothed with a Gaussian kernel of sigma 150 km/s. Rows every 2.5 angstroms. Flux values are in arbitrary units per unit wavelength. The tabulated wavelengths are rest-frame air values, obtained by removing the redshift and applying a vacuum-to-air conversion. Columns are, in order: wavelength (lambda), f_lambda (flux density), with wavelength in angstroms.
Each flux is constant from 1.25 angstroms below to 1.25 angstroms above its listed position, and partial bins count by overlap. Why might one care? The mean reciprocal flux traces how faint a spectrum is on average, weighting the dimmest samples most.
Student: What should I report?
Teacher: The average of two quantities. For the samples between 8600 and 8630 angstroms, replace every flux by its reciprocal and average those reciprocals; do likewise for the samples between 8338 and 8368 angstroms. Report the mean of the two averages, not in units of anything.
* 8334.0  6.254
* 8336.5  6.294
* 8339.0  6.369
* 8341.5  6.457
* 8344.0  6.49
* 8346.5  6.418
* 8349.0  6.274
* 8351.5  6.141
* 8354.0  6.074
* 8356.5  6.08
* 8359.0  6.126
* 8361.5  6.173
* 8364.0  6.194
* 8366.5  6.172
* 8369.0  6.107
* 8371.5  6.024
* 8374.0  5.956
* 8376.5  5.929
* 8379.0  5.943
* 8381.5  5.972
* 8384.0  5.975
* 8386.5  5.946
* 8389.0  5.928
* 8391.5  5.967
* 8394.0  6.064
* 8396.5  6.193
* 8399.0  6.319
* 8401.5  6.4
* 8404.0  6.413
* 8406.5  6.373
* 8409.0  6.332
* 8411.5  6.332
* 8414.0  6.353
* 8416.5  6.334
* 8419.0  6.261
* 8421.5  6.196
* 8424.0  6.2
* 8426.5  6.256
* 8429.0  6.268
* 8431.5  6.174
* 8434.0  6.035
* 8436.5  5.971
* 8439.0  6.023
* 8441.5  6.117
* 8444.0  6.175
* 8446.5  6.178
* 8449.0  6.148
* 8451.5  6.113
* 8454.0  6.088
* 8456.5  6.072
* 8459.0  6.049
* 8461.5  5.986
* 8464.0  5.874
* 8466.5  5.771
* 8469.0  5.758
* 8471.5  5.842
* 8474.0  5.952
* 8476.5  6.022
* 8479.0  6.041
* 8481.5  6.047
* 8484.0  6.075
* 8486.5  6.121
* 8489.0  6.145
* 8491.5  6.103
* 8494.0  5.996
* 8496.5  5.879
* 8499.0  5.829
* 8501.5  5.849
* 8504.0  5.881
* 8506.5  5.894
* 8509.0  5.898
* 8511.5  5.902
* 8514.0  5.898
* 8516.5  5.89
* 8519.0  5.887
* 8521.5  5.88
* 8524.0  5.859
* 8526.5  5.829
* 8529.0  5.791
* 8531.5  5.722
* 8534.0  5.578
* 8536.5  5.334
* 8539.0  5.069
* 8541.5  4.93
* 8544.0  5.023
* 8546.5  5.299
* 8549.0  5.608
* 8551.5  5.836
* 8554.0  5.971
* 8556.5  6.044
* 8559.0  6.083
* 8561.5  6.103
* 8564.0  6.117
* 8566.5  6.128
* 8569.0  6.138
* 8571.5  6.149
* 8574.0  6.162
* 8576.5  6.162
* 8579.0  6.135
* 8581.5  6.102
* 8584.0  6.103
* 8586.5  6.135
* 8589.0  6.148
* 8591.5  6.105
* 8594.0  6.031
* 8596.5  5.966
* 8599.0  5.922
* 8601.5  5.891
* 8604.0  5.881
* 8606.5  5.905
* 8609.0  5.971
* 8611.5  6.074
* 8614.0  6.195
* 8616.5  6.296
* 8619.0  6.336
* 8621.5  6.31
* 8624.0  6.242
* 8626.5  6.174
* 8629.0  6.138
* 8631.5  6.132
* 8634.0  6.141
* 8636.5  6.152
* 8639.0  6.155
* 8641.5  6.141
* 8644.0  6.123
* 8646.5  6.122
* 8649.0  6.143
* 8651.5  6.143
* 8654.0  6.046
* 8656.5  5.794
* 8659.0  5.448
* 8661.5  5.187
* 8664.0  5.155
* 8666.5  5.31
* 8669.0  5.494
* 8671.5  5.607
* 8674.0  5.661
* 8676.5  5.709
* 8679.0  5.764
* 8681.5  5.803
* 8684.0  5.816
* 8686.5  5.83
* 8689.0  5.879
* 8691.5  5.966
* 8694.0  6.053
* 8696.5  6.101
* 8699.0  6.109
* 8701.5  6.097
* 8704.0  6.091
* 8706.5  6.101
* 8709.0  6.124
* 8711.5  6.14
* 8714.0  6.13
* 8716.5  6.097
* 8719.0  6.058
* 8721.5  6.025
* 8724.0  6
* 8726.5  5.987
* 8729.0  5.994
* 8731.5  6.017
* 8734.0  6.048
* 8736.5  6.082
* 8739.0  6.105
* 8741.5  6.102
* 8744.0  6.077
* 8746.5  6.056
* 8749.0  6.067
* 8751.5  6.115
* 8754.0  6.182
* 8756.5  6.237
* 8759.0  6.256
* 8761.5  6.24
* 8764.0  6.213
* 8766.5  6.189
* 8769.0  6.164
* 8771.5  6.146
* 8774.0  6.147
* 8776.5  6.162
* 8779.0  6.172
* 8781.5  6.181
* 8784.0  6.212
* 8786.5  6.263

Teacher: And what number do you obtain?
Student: 0.162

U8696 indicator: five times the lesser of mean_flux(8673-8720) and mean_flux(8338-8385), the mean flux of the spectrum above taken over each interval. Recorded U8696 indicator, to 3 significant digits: 29.9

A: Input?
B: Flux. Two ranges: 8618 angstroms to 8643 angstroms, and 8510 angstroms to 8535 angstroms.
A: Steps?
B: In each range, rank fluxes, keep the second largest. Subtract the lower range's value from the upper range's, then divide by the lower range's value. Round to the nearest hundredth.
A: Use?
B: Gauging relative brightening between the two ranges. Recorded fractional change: 0.07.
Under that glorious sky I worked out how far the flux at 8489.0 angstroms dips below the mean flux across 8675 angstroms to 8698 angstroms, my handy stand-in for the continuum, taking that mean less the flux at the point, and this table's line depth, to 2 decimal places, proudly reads -0.26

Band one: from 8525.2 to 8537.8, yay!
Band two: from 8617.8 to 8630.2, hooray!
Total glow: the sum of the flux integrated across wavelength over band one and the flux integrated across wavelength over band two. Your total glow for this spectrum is 149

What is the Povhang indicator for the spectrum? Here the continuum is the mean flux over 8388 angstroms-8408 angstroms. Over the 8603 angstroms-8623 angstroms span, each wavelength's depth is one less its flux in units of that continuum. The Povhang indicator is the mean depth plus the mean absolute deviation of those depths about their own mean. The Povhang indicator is 0.040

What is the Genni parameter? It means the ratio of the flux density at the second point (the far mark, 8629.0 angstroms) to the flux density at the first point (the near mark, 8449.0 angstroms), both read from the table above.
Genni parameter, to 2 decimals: 1.00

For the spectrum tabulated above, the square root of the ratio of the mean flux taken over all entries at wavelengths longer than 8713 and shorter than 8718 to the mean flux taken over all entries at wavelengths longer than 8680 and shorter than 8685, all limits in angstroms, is 1.03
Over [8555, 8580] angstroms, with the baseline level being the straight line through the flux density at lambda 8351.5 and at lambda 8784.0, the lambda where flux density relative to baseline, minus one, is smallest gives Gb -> 8556.5 angstroms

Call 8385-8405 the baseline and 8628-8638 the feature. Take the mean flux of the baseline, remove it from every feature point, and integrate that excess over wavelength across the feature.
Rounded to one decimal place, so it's -0.1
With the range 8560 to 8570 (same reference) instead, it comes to -0.3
